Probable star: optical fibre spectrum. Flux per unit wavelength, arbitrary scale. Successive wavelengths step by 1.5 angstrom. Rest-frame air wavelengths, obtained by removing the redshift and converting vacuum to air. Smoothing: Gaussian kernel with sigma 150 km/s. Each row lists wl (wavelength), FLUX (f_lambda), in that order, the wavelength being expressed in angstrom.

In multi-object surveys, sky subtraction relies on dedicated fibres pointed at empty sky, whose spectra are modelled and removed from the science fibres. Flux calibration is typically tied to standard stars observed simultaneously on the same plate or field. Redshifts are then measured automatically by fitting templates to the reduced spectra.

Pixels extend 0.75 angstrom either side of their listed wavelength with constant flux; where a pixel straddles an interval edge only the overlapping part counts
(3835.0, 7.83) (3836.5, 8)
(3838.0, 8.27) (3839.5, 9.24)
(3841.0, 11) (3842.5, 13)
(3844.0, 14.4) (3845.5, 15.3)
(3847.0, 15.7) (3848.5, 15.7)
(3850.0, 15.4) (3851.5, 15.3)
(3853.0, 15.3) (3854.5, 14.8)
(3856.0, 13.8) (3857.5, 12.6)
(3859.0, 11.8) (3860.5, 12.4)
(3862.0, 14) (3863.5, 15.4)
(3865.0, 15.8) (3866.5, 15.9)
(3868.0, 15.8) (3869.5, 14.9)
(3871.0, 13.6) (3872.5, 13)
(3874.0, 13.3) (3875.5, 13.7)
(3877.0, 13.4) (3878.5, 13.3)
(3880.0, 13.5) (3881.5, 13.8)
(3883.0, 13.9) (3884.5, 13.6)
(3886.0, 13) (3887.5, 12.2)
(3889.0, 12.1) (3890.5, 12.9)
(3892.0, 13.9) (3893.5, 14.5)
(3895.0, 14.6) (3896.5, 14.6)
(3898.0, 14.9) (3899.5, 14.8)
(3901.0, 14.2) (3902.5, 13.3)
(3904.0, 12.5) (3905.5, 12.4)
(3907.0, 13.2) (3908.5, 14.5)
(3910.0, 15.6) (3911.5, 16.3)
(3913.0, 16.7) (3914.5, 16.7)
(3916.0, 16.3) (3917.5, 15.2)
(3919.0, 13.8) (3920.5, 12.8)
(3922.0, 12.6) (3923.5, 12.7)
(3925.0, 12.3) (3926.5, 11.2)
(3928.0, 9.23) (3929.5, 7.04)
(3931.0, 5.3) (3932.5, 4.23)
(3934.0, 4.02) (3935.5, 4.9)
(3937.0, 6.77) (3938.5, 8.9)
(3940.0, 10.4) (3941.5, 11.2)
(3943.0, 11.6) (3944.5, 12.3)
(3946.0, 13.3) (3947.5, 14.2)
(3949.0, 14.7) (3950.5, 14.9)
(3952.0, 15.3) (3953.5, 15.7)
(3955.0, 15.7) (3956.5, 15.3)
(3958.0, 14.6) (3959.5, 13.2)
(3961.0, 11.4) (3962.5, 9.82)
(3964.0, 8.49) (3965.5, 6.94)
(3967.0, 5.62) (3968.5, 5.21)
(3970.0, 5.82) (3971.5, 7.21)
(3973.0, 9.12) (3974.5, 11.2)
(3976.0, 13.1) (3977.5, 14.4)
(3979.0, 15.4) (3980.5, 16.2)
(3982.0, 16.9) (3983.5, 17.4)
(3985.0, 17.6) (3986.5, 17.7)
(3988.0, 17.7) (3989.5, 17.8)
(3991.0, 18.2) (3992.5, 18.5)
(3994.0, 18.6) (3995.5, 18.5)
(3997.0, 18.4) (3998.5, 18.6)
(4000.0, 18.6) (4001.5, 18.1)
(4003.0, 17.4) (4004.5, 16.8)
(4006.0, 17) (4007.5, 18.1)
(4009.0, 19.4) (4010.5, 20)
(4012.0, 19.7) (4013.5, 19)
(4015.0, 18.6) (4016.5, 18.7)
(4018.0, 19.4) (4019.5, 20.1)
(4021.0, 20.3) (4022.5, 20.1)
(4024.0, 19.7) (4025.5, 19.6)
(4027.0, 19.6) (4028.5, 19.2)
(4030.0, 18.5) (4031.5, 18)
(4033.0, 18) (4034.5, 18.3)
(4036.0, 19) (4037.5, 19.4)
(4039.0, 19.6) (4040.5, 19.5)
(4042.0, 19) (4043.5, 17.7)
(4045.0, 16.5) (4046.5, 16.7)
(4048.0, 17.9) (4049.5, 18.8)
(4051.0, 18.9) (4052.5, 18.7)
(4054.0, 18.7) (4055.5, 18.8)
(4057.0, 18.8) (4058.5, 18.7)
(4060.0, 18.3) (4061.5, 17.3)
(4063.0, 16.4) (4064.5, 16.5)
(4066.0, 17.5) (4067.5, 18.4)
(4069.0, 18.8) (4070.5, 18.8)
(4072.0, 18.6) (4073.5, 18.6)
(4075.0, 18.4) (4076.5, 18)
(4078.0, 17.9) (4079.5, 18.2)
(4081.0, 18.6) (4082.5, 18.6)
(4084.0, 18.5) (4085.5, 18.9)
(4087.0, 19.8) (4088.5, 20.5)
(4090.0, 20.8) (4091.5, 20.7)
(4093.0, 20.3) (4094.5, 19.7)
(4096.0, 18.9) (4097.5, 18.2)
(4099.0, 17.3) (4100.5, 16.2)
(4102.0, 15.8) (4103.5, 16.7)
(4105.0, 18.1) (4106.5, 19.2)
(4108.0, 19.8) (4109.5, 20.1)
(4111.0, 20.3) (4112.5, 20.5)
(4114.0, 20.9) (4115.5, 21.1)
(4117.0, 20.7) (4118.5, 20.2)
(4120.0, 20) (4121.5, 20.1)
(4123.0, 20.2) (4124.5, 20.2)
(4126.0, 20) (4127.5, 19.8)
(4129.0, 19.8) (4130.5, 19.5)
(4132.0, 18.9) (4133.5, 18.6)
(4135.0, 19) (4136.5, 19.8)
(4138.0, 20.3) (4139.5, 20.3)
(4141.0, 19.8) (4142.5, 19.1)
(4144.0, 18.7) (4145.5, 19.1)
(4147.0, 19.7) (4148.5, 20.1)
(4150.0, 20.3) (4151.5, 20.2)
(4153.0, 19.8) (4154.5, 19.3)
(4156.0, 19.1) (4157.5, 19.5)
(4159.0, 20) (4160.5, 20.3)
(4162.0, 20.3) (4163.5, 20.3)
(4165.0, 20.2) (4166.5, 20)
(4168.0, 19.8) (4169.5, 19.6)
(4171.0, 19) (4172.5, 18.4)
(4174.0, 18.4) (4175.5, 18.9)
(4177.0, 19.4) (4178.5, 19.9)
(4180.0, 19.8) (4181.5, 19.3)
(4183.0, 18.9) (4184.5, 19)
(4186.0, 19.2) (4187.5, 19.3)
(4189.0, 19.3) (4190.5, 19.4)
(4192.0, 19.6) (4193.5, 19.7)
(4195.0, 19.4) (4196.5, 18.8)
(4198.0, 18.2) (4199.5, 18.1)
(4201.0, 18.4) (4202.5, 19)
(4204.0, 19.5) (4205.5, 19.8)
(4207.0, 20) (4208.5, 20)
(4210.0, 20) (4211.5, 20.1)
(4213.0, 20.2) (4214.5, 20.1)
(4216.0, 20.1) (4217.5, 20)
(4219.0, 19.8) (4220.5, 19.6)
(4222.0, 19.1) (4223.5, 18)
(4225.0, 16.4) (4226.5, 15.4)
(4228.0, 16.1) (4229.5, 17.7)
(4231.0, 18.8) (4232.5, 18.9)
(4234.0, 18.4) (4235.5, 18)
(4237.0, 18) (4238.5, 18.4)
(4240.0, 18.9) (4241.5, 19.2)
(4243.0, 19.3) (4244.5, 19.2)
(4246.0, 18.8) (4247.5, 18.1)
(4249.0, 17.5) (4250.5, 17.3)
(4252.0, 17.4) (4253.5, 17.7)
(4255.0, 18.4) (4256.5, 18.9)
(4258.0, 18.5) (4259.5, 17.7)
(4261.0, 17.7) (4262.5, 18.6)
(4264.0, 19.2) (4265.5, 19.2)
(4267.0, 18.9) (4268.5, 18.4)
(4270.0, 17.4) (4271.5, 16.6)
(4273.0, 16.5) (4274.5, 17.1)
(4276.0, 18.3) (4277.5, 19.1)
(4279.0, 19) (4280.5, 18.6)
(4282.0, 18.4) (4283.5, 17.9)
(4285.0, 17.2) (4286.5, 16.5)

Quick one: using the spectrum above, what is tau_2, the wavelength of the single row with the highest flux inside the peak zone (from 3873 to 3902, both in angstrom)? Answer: 3898.0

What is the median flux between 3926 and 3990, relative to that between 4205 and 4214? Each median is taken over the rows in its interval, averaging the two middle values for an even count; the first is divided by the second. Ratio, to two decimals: 0.58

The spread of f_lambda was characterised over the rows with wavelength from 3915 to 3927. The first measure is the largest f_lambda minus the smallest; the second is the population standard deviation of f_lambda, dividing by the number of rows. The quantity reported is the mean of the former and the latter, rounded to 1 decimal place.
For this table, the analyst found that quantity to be 3.3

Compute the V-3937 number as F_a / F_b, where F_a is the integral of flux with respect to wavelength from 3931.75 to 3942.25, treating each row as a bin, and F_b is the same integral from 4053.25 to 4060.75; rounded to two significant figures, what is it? 0.54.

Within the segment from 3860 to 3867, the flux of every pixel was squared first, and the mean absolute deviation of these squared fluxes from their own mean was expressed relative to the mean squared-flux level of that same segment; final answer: 0.16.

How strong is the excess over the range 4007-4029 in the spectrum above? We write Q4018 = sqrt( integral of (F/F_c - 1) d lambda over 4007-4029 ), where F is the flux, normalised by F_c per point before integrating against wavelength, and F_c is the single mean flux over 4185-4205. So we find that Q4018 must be 0.66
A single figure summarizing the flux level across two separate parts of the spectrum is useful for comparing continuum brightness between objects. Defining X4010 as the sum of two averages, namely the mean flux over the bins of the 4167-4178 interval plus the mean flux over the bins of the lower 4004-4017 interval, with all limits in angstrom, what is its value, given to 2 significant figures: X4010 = 38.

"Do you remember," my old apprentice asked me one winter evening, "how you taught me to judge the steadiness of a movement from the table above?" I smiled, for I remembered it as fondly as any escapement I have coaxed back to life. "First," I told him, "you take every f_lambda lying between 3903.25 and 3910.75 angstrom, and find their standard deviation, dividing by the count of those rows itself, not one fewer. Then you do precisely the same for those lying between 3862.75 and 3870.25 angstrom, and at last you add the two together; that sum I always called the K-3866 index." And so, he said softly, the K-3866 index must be 1.6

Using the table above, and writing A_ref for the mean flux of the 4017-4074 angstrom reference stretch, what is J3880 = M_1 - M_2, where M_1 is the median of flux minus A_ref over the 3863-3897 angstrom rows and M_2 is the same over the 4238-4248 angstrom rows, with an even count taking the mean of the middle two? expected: -5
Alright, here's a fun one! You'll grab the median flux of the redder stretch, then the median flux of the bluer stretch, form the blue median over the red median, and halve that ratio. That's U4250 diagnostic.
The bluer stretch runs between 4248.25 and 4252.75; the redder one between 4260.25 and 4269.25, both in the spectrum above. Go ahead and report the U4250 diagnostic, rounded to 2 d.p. 0.46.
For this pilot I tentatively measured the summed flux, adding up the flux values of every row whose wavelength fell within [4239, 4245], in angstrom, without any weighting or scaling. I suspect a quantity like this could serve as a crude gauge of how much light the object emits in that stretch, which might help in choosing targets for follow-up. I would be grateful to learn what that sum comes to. 77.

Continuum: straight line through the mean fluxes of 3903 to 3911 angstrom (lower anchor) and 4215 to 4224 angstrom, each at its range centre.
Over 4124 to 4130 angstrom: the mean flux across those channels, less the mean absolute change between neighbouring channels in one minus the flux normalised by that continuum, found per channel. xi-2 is 20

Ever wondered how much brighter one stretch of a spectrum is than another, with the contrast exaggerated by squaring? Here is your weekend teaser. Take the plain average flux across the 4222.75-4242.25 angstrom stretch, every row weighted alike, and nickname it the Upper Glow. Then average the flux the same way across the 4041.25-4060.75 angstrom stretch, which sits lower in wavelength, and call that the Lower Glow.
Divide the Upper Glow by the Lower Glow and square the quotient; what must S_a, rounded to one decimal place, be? 1.0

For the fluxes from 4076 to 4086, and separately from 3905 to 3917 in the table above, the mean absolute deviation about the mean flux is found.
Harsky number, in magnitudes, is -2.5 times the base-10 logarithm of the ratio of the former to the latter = 1.7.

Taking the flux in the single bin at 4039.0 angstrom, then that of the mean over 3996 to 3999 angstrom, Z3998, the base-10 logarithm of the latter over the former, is -0.025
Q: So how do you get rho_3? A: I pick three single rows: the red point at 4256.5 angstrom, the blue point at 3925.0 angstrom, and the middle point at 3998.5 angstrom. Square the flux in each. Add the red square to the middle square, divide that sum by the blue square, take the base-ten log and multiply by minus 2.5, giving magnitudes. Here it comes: -1.7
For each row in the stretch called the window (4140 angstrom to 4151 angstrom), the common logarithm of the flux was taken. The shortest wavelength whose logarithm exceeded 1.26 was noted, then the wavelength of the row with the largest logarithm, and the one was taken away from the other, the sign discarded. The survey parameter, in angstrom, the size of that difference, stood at 9.0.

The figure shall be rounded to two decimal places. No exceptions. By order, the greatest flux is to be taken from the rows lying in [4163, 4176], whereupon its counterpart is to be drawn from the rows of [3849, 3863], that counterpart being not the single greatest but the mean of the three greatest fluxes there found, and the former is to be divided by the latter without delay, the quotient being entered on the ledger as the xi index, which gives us 1.32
